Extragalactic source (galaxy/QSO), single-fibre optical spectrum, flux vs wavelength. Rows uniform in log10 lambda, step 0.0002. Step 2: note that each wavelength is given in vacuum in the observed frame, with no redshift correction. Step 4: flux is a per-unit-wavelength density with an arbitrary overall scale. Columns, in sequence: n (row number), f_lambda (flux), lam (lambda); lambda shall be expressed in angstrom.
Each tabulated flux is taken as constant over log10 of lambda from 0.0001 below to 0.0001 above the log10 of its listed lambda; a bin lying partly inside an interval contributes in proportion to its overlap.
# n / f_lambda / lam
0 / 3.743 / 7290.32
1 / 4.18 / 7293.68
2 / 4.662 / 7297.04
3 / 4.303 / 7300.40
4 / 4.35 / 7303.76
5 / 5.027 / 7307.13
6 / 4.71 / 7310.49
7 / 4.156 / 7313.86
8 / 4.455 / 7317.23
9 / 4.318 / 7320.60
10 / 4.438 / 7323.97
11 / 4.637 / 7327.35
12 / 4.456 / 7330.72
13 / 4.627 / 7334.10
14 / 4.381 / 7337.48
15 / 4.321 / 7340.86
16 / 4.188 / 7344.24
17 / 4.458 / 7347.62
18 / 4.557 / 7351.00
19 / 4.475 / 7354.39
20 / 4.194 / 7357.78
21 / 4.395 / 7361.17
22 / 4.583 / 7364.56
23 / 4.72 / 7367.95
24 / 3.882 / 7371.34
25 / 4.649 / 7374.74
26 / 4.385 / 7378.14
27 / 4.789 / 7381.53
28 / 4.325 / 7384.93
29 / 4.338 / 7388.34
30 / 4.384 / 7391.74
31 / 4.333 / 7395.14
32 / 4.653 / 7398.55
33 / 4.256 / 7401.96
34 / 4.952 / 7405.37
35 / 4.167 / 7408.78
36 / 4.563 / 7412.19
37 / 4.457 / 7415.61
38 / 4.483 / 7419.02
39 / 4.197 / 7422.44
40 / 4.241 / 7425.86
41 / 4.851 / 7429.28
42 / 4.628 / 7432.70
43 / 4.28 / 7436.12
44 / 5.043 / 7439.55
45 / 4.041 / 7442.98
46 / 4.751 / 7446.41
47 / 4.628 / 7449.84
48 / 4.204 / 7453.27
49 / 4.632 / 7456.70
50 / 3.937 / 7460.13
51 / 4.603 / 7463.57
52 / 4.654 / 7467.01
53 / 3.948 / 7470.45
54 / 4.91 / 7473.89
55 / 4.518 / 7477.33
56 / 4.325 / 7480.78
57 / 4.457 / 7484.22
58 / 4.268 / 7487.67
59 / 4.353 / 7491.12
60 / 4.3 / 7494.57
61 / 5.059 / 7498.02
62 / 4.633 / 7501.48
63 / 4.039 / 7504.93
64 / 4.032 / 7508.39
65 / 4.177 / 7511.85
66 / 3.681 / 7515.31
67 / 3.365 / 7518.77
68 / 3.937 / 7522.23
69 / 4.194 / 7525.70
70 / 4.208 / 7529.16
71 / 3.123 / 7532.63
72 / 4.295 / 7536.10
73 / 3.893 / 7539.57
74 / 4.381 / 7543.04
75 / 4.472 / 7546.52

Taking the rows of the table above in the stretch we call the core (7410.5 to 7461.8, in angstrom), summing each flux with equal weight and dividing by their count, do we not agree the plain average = 4.46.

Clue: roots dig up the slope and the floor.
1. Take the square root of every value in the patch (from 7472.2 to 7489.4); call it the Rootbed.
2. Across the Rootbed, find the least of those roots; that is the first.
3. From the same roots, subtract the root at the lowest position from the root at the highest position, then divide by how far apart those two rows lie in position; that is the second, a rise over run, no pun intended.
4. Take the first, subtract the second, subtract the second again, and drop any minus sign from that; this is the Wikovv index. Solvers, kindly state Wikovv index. 2.09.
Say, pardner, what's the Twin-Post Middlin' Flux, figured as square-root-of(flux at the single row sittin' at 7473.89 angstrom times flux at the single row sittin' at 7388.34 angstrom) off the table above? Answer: 4.6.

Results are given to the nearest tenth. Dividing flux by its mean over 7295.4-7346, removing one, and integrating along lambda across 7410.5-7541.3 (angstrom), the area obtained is -4.6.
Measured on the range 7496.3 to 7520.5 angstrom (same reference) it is -1.8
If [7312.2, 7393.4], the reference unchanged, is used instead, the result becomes -0.9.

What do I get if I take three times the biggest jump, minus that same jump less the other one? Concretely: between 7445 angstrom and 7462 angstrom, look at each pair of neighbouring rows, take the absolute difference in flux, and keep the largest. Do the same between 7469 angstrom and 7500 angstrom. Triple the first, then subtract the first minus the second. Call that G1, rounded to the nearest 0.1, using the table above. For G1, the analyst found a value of 2.4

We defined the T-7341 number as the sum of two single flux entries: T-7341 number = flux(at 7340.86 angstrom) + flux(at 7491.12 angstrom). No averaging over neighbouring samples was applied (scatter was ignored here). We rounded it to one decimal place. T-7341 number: 8.7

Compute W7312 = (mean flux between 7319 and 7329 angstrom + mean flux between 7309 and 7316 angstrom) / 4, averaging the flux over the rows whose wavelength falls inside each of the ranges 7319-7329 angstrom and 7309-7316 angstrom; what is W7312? 2.22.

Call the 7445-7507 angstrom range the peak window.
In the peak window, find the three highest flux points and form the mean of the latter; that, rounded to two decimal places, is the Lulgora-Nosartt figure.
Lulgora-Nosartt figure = 4.91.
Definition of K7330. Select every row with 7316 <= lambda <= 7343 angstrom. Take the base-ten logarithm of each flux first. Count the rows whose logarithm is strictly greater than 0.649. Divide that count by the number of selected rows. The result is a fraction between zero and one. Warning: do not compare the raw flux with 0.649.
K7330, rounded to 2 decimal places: 0.25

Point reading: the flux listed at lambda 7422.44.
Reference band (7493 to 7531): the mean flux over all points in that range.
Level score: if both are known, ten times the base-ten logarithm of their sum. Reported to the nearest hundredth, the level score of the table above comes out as 9.21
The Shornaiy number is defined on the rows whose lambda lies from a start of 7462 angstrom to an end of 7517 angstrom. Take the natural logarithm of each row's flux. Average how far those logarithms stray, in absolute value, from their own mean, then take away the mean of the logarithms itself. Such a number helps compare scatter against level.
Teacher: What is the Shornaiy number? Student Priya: -1.41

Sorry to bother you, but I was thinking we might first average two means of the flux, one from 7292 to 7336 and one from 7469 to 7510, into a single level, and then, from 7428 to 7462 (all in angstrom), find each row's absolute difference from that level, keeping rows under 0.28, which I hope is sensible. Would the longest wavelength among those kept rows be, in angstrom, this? 7456.70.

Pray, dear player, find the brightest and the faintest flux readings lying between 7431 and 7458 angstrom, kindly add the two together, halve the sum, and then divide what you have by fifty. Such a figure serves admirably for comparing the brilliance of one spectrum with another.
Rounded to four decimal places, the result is 0.0908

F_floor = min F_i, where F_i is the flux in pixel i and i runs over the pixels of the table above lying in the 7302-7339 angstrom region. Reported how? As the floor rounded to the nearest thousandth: 4.156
